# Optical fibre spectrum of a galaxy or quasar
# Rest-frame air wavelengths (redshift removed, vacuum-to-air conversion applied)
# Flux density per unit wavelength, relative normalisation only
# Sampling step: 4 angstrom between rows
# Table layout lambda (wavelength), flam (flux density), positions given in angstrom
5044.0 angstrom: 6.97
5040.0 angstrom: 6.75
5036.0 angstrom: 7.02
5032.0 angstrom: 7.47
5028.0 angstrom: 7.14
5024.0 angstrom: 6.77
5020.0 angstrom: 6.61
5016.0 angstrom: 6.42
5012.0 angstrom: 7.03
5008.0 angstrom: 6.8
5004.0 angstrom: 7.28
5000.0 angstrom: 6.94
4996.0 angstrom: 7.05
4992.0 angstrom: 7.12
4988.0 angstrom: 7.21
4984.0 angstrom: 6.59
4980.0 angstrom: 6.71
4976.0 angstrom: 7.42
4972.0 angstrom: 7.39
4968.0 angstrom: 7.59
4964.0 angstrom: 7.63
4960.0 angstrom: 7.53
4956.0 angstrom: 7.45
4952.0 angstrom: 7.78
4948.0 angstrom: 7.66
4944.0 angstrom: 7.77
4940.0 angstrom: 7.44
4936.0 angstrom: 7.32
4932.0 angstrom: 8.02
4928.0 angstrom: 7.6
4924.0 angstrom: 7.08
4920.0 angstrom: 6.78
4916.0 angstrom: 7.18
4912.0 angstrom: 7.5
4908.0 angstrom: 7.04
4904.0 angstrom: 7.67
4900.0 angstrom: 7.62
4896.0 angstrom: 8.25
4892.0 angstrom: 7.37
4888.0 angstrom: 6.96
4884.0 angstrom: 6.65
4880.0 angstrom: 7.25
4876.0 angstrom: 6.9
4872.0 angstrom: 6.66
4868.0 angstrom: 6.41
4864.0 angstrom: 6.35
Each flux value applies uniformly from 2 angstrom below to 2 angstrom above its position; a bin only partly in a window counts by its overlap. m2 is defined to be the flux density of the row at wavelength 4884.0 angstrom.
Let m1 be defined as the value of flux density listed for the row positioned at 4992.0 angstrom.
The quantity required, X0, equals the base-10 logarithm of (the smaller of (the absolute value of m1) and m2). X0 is 0.82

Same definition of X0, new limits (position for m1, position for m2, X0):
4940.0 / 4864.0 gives 0.80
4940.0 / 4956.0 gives 0.87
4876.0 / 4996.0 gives 0.84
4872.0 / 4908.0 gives 0.82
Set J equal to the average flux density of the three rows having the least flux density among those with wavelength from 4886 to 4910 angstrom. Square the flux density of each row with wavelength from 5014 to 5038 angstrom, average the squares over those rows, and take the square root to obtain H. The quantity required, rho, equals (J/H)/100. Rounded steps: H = 6.9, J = 7.1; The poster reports 0.0103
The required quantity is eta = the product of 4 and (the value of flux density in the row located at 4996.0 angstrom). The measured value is 28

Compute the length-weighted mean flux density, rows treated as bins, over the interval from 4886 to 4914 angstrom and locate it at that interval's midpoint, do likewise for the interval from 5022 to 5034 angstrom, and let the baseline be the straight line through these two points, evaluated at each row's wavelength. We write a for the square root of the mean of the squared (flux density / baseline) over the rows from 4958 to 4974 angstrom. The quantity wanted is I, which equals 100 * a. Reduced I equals 103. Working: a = 1.03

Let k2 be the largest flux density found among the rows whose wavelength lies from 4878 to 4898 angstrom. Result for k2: 8.25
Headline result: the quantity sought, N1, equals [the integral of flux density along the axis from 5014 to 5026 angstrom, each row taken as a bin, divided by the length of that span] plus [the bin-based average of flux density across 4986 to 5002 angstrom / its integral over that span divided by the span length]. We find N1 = 13.7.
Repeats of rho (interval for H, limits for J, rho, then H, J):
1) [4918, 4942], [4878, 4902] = 0.0094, 7.4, 7.0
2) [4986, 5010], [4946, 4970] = 0.0106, 7.1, 7.5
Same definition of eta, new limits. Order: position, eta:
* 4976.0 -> 30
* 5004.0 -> 29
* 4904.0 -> 31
